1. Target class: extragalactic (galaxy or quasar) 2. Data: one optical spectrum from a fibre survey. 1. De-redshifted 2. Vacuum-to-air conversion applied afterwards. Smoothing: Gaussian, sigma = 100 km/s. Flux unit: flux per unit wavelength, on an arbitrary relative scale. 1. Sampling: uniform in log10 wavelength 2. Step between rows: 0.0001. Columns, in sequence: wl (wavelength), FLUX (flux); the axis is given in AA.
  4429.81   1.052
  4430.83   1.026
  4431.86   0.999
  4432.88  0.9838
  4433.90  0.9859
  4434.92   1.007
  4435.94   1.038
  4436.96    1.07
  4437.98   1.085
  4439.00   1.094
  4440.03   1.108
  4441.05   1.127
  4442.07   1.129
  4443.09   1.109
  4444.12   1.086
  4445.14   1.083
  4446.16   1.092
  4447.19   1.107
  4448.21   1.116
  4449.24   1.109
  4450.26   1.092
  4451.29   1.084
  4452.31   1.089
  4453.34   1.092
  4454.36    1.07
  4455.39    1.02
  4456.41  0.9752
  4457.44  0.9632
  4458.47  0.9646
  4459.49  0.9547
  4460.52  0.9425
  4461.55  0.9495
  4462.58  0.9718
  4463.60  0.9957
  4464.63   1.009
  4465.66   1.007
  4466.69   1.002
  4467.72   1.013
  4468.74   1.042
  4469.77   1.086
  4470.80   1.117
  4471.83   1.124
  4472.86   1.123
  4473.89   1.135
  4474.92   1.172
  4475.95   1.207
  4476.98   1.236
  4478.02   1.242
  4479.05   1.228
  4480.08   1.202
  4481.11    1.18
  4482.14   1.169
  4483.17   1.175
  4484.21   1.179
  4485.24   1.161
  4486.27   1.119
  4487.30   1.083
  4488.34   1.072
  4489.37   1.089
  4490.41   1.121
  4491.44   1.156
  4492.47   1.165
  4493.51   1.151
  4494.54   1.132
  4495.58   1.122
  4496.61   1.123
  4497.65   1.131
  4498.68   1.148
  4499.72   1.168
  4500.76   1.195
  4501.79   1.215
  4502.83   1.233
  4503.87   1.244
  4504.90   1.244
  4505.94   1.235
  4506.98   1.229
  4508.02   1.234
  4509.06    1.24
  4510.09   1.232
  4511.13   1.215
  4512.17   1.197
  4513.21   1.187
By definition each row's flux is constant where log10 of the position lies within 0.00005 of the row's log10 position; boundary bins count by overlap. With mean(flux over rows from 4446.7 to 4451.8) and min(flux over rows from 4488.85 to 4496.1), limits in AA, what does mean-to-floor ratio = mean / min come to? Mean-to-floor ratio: 1.01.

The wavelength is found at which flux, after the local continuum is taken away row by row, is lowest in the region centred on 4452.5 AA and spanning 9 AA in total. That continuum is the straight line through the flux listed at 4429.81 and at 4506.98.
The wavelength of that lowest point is 4456.41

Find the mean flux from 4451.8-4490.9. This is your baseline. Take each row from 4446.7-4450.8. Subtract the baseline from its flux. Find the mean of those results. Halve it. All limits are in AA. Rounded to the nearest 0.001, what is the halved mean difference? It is 0.010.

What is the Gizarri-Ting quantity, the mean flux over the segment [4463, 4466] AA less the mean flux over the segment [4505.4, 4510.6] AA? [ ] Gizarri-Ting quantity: -0.23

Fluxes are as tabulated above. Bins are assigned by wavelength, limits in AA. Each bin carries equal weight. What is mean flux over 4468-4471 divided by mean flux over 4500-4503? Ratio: 0.89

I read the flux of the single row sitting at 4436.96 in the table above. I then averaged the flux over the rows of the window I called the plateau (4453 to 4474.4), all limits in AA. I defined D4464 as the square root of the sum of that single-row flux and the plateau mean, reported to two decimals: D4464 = 1.45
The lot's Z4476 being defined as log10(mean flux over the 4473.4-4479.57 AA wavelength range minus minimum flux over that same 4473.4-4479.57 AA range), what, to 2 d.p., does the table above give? -1.17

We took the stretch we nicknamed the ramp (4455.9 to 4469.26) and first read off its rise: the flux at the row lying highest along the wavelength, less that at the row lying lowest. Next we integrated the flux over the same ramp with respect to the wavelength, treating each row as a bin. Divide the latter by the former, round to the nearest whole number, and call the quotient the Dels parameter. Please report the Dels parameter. 197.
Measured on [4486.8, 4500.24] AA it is 178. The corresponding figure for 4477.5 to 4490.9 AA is -128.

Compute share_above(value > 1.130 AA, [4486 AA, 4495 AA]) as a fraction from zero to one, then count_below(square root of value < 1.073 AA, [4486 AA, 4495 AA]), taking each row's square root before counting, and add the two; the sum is 7.4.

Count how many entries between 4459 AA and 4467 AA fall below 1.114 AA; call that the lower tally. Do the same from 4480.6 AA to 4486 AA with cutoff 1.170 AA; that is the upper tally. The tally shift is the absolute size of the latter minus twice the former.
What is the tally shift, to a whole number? 14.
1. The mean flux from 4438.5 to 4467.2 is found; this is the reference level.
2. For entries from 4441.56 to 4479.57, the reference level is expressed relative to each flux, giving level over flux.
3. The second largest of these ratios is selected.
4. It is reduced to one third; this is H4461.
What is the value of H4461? 0.368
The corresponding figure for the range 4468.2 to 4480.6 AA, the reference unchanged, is 0.322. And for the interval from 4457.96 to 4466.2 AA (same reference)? 0.368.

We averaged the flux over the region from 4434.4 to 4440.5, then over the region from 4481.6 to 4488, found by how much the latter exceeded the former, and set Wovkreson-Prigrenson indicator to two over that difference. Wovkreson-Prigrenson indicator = 25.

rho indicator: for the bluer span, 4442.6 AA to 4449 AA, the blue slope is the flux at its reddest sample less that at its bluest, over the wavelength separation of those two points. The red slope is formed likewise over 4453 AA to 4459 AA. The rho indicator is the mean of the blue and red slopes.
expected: -0.012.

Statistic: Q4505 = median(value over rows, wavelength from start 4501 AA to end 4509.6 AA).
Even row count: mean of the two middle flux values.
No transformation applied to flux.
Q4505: 1.23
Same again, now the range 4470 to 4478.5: 1.15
